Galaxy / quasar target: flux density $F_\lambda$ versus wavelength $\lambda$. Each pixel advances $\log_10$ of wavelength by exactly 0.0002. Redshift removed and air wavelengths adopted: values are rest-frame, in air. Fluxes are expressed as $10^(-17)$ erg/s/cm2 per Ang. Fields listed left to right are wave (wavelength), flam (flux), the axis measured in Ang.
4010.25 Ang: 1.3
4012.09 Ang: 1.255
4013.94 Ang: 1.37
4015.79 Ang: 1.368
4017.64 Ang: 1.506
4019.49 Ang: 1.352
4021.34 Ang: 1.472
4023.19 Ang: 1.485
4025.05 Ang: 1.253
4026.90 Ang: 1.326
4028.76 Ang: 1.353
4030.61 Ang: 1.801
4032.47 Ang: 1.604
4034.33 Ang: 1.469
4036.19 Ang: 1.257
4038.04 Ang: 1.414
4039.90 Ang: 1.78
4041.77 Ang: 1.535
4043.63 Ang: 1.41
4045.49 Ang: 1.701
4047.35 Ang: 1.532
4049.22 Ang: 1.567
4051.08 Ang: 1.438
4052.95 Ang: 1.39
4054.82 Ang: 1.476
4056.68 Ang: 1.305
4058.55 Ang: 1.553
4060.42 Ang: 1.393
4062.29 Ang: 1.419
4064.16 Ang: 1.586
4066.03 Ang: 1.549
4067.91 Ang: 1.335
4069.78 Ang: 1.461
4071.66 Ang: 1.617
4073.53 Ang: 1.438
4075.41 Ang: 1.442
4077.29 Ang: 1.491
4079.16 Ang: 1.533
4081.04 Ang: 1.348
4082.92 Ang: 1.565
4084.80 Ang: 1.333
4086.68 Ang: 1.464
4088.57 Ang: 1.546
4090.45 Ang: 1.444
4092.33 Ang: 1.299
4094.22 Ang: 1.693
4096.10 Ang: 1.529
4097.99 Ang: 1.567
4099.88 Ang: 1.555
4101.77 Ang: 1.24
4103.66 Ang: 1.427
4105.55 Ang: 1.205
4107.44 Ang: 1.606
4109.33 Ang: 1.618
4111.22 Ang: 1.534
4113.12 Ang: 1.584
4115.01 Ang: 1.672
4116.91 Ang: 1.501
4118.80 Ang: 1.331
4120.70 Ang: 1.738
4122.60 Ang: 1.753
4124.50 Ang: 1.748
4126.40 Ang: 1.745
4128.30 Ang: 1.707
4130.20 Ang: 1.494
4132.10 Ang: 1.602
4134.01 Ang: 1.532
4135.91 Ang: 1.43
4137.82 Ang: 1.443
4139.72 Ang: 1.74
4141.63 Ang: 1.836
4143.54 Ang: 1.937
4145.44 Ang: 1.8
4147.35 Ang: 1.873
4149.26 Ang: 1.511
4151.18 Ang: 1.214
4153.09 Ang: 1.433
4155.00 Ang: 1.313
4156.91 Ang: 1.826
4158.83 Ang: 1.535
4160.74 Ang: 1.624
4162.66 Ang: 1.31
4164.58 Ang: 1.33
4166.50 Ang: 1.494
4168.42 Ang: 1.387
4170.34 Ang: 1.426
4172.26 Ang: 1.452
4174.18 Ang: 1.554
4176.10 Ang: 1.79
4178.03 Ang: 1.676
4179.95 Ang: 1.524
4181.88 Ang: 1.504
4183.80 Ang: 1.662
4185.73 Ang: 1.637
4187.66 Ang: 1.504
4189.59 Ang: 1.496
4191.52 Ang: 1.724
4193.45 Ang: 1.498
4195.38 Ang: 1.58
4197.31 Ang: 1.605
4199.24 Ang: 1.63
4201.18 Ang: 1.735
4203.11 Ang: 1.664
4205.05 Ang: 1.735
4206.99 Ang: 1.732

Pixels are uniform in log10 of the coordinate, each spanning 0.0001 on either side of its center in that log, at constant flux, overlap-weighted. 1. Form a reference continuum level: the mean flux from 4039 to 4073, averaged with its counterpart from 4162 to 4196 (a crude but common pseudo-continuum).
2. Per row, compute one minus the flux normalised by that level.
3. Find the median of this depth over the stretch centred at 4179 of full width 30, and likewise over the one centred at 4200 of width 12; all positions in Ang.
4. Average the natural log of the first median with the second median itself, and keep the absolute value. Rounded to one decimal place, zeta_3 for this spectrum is 2.4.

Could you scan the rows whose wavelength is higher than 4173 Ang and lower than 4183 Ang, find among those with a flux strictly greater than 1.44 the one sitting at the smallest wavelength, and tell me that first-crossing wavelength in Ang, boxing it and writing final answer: 4174.18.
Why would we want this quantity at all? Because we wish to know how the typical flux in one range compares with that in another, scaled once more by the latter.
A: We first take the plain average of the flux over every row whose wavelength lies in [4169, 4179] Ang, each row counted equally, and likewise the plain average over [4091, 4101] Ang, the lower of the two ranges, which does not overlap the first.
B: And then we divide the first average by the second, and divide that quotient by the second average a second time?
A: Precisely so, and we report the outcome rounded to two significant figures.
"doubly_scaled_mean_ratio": 0.68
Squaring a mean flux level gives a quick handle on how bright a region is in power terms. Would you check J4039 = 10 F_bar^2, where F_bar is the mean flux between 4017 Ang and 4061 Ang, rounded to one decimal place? 21.7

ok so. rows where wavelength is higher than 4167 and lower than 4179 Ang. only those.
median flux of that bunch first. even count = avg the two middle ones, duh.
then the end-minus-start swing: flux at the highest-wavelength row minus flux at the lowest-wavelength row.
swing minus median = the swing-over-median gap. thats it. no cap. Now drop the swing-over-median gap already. -1.21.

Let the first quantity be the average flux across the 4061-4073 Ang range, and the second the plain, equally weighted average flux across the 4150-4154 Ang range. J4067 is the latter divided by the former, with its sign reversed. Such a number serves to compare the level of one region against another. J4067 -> -0.89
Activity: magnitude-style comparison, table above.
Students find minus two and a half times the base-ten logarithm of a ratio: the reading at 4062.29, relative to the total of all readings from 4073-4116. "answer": 3.5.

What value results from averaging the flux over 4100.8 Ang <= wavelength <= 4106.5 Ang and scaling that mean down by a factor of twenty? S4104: 0.065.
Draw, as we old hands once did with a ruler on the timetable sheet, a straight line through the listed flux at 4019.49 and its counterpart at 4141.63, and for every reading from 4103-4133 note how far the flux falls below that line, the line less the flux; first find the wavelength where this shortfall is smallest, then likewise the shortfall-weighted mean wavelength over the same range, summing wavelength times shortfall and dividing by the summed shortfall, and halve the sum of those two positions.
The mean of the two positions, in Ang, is 4119.2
